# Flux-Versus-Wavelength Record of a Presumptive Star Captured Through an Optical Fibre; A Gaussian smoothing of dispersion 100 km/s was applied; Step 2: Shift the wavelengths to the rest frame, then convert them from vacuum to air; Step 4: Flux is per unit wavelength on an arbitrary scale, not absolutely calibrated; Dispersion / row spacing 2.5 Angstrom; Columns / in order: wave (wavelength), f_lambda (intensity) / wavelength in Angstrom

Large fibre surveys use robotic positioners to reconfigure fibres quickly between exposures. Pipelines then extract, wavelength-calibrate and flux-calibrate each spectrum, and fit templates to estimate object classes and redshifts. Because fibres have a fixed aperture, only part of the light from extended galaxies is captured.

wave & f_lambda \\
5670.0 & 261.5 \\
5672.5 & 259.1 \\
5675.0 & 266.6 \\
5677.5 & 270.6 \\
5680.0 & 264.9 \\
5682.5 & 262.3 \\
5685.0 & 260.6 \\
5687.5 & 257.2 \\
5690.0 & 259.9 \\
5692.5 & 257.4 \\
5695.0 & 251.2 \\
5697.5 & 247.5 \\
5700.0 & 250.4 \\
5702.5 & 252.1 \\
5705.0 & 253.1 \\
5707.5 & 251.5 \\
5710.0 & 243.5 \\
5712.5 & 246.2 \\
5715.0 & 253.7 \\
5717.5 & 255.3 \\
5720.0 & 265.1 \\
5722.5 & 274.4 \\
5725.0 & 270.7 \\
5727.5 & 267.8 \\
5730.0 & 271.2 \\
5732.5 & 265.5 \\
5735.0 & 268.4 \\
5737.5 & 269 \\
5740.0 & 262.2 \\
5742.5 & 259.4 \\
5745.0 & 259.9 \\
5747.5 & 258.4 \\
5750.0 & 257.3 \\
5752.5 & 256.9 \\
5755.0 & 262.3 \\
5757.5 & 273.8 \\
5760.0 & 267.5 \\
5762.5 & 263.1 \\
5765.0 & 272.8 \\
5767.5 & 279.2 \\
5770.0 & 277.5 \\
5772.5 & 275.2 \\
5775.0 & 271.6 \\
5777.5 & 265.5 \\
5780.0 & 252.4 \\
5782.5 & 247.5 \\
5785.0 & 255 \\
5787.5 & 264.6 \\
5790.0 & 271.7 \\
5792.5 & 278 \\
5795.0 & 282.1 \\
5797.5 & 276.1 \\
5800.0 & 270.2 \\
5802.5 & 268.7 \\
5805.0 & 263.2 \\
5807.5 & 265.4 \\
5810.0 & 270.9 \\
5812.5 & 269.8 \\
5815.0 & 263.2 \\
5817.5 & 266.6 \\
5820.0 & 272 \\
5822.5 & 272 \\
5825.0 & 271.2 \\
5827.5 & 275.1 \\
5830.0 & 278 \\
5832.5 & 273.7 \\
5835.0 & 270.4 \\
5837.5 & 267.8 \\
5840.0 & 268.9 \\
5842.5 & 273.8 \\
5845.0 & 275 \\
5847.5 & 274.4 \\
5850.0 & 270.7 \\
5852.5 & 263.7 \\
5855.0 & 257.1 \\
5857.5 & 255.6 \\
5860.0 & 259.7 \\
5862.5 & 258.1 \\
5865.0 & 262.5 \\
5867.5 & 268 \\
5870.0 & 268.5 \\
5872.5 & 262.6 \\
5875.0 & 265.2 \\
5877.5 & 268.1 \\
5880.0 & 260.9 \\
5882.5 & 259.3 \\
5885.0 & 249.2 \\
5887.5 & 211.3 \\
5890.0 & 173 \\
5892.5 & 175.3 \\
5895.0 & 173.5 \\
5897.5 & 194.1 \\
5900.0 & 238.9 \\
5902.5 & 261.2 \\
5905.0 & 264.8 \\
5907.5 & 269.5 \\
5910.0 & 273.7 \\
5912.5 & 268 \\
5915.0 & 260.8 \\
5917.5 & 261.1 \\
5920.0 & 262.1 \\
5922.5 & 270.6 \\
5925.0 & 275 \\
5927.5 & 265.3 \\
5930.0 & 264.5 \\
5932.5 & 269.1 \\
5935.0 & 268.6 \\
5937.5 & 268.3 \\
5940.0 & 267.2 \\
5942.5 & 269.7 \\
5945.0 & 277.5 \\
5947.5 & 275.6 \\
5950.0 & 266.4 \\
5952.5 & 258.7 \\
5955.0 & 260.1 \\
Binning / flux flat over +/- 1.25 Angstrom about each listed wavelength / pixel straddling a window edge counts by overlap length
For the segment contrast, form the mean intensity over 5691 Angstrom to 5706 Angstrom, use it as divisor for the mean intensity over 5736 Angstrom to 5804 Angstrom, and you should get 1.06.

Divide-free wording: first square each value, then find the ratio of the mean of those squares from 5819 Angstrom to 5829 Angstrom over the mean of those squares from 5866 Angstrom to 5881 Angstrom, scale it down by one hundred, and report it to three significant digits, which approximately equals 0.0105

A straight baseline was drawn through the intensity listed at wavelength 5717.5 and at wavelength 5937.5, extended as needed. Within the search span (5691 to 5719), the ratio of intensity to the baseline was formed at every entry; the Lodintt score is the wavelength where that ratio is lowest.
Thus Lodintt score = 5710.0 Angstrom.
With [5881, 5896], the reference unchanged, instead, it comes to 5890.0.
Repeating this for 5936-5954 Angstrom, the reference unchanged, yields 5952.5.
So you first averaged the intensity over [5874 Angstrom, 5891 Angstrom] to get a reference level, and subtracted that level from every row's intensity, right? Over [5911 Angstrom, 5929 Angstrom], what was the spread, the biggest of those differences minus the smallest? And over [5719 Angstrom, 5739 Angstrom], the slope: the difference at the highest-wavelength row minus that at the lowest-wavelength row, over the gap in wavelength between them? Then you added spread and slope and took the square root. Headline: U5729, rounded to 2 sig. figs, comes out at 3.8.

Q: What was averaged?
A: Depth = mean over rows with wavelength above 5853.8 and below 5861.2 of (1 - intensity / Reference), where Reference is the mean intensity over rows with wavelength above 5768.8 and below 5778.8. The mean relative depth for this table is 0.055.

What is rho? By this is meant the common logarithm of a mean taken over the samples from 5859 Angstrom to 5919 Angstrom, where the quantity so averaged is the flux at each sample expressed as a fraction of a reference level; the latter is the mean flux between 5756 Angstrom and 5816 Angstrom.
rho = -0.038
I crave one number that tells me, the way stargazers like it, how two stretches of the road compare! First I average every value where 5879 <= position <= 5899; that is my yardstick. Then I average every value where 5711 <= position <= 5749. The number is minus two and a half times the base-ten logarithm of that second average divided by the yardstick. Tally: -0.23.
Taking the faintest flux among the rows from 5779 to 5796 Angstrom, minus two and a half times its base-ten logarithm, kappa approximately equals -5.98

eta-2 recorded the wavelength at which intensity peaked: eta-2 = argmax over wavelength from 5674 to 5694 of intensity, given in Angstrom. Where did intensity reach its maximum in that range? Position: 5677.5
